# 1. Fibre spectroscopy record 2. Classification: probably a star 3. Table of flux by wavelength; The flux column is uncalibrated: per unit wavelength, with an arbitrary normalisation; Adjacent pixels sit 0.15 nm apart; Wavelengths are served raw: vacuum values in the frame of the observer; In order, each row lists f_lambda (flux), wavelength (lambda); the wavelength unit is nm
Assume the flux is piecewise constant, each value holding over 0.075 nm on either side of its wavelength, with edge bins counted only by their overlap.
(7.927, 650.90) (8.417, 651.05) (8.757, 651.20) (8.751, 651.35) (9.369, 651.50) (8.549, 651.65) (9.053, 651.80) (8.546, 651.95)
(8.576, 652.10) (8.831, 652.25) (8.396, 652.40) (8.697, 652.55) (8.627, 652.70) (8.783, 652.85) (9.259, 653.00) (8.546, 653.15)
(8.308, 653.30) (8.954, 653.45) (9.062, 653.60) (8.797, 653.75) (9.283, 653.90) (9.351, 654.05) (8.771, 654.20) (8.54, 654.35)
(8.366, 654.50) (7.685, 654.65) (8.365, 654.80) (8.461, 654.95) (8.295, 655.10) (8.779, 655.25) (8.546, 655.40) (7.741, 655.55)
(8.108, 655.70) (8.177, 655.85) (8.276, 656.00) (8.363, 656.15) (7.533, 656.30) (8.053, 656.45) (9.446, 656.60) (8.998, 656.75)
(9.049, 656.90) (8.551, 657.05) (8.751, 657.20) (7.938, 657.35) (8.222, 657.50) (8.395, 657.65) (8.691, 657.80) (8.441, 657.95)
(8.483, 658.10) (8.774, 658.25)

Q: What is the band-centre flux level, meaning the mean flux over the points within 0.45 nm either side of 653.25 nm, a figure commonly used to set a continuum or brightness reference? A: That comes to 8.8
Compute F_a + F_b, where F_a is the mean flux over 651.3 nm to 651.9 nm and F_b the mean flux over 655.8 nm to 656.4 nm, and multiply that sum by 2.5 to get 42.5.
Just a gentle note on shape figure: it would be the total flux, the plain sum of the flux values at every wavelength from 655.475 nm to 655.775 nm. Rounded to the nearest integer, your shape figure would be 16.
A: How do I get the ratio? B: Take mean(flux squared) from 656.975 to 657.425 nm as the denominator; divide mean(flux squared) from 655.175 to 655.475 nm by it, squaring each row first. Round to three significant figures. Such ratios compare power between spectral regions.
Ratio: 1.06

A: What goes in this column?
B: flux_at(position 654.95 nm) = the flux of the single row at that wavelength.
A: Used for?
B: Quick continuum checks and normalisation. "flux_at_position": 8.461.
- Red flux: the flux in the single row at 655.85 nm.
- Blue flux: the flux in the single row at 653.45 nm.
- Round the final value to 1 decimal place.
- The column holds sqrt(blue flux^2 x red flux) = 25.6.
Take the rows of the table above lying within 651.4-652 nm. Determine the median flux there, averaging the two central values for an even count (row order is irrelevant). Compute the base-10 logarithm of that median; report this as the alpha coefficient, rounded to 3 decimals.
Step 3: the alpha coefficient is 0.945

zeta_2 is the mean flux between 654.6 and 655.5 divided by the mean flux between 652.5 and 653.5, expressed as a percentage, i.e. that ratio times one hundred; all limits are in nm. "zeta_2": 96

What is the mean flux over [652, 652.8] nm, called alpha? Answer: 8.63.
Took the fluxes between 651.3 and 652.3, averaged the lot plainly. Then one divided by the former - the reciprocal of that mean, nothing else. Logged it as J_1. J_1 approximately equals 0.113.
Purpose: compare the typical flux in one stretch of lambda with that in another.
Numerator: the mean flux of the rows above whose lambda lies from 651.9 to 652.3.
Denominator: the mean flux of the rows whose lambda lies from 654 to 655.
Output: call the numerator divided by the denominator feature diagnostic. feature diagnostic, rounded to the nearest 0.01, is 1.02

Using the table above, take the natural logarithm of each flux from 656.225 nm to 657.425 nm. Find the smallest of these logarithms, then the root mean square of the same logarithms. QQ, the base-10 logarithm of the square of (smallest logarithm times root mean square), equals 1.273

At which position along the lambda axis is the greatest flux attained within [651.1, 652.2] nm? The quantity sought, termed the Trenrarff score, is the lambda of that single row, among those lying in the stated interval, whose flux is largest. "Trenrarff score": 651.50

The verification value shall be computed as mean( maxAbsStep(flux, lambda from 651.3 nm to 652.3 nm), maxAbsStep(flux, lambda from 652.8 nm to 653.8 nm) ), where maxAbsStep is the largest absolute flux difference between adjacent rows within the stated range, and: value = 0.77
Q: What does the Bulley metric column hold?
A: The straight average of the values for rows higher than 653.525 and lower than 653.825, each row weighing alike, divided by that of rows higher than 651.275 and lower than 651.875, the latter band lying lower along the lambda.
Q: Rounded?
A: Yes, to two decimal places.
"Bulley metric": 1.00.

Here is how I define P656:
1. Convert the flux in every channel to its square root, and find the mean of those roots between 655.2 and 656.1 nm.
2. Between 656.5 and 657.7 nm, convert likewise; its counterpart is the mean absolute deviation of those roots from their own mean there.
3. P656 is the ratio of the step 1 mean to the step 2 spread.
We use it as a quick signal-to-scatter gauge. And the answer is 43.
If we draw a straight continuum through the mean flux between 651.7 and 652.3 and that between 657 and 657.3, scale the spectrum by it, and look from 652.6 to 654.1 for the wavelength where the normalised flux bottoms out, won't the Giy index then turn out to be 653.30 nm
